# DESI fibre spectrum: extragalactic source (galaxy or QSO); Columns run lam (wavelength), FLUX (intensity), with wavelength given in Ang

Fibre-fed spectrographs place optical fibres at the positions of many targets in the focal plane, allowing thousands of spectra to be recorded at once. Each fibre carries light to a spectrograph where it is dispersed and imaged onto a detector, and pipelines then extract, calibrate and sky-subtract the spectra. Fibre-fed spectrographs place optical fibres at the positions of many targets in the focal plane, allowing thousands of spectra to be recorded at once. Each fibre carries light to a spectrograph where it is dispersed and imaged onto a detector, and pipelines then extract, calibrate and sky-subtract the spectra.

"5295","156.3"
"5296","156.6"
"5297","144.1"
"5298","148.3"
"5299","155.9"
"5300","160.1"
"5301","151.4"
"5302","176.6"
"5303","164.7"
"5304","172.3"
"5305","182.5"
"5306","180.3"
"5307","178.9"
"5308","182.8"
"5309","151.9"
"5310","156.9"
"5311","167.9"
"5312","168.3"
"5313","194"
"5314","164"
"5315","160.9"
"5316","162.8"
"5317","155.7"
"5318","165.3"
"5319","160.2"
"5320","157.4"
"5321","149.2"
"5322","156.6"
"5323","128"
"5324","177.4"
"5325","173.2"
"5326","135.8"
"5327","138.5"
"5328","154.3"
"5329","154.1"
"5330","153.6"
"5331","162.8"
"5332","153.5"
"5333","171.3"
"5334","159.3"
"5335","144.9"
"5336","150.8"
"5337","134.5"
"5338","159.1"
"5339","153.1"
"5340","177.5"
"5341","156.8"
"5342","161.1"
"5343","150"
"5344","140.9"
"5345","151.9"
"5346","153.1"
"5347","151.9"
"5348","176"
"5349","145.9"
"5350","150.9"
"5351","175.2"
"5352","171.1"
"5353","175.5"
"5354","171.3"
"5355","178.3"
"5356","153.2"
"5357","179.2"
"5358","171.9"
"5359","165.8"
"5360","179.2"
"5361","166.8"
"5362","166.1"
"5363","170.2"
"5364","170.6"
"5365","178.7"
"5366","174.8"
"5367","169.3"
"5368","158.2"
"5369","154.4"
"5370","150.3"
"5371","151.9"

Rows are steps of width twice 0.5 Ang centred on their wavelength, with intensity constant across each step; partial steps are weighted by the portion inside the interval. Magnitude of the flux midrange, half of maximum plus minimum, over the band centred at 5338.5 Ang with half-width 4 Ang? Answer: -5.48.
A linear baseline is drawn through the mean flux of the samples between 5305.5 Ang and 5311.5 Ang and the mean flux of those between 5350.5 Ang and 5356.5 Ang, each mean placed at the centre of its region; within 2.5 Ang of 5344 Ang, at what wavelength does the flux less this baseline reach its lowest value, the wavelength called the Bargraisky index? 5344 Ang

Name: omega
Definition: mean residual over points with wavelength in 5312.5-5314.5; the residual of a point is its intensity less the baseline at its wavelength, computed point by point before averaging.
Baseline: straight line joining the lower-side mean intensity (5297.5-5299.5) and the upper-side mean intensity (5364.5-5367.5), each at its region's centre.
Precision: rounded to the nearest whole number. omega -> 22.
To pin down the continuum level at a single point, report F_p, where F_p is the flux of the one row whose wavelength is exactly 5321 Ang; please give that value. 149.2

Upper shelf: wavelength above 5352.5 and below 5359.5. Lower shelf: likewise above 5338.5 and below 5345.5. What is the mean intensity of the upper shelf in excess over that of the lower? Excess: 15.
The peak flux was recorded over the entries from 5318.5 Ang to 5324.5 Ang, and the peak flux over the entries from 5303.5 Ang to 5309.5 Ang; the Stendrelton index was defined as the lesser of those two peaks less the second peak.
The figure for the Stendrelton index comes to -5.4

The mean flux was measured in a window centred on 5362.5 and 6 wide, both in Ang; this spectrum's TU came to 172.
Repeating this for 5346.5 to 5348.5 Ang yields 164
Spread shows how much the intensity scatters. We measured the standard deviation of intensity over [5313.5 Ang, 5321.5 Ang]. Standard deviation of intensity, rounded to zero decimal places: 5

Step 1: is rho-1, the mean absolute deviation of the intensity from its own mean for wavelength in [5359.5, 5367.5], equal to 4.2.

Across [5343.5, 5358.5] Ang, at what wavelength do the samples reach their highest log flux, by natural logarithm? 5357 Ang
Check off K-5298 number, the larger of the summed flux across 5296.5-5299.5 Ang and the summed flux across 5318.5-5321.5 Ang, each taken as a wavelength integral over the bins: 467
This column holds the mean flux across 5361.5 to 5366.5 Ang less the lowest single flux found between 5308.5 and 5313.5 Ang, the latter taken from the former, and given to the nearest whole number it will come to 20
